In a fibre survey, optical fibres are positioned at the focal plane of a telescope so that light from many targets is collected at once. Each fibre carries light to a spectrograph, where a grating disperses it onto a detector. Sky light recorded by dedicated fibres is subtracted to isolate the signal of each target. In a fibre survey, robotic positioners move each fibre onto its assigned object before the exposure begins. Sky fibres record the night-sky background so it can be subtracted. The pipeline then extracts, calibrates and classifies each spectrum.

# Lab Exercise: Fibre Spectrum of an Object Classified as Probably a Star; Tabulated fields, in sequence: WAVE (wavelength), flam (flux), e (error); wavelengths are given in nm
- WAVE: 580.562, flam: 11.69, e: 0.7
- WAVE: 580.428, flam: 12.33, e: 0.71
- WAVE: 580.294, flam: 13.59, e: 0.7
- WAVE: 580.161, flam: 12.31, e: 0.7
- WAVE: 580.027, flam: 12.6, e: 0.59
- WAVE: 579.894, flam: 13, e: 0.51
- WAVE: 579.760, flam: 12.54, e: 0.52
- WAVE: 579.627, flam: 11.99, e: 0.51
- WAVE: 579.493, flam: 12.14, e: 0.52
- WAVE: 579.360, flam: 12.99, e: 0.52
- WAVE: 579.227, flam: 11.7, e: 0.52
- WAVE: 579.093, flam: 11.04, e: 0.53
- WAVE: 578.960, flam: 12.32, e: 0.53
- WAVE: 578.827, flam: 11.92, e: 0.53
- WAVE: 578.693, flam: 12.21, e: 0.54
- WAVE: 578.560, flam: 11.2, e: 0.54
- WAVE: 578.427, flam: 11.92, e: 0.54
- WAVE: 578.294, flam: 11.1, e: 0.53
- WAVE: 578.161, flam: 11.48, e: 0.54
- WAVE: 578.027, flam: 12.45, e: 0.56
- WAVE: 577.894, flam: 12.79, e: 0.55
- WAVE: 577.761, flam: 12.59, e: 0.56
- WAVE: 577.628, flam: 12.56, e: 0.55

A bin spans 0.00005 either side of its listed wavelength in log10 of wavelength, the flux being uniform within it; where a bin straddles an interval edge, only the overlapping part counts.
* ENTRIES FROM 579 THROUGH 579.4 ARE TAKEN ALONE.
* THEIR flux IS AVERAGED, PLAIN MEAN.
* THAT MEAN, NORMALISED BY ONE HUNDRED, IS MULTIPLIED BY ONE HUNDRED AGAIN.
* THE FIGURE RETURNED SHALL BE 11.9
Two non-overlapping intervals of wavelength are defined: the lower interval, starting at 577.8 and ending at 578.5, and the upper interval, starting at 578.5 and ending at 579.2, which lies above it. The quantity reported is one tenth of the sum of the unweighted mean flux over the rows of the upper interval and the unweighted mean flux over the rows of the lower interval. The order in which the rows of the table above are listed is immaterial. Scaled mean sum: 2.369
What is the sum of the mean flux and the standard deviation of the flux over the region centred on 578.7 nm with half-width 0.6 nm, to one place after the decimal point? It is 12.1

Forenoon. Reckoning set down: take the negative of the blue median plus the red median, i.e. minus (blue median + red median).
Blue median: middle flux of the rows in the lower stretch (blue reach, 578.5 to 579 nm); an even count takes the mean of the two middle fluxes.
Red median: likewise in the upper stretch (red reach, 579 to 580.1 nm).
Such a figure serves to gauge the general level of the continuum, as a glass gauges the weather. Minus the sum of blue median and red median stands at -24.4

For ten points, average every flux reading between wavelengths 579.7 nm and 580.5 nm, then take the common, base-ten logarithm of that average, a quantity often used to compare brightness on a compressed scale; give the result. 1.10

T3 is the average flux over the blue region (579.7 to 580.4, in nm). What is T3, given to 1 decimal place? 12.8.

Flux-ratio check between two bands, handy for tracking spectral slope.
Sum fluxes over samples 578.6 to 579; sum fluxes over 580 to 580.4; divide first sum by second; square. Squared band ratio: 0.90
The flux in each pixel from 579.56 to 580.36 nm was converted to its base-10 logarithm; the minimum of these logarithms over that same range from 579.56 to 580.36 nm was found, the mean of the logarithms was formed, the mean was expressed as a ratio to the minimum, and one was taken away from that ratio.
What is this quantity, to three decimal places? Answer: 0.022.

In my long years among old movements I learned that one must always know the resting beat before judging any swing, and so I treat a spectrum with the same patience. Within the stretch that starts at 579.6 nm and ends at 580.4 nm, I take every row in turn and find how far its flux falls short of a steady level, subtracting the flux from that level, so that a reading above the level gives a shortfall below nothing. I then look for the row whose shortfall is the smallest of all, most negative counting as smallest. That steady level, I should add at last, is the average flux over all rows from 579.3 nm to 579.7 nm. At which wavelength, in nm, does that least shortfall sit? 580.294 nm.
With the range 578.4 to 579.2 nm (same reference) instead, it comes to 578.960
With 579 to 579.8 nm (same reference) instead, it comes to 579.360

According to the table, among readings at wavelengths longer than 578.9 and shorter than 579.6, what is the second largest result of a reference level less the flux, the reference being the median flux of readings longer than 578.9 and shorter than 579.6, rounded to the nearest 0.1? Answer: 0.4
